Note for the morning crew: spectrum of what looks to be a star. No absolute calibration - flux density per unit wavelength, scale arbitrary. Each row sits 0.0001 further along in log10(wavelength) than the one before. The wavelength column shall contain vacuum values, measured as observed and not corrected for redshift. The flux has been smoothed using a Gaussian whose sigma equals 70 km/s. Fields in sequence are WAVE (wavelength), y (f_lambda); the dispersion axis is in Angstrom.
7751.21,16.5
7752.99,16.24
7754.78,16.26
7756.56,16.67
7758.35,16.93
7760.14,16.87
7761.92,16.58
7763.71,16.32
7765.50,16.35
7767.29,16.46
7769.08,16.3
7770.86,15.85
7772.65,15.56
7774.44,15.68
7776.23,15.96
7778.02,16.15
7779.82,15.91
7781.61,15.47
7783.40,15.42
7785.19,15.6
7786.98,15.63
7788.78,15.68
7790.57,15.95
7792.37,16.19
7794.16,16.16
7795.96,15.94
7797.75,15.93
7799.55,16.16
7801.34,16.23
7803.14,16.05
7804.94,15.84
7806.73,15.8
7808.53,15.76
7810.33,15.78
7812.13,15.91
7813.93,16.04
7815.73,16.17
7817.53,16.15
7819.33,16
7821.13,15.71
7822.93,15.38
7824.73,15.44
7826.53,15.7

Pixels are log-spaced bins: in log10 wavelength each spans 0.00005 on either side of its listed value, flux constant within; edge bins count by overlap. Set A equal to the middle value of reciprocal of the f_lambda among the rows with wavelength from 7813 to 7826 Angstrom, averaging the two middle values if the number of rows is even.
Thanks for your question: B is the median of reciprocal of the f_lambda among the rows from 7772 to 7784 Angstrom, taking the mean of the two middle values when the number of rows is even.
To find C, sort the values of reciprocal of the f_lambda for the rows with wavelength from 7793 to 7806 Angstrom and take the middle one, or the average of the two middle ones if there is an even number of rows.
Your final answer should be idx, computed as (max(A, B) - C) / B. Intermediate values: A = 0.0625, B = 0.0638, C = 0.0623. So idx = 0.02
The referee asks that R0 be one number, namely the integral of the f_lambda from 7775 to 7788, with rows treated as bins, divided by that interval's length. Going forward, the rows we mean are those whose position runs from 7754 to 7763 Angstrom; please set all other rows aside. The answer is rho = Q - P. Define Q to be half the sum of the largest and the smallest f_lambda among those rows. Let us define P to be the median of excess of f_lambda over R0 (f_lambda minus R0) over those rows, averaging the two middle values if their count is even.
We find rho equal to 15.7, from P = 0.9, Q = 16.6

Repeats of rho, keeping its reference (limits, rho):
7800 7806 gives 15.7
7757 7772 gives 15.7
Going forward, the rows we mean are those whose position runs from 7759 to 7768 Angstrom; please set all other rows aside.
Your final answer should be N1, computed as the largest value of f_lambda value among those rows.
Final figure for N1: 16.87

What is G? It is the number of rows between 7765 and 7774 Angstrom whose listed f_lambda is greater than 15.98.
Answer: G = 3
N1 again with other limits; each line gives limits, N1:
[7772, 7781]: 16.15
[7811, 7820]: 16.17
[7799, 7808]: 16.23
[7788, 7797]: 16.19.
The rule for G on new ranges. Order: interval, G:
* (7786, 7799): 2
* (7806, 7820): 4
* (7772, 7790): 1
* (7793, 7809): 4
